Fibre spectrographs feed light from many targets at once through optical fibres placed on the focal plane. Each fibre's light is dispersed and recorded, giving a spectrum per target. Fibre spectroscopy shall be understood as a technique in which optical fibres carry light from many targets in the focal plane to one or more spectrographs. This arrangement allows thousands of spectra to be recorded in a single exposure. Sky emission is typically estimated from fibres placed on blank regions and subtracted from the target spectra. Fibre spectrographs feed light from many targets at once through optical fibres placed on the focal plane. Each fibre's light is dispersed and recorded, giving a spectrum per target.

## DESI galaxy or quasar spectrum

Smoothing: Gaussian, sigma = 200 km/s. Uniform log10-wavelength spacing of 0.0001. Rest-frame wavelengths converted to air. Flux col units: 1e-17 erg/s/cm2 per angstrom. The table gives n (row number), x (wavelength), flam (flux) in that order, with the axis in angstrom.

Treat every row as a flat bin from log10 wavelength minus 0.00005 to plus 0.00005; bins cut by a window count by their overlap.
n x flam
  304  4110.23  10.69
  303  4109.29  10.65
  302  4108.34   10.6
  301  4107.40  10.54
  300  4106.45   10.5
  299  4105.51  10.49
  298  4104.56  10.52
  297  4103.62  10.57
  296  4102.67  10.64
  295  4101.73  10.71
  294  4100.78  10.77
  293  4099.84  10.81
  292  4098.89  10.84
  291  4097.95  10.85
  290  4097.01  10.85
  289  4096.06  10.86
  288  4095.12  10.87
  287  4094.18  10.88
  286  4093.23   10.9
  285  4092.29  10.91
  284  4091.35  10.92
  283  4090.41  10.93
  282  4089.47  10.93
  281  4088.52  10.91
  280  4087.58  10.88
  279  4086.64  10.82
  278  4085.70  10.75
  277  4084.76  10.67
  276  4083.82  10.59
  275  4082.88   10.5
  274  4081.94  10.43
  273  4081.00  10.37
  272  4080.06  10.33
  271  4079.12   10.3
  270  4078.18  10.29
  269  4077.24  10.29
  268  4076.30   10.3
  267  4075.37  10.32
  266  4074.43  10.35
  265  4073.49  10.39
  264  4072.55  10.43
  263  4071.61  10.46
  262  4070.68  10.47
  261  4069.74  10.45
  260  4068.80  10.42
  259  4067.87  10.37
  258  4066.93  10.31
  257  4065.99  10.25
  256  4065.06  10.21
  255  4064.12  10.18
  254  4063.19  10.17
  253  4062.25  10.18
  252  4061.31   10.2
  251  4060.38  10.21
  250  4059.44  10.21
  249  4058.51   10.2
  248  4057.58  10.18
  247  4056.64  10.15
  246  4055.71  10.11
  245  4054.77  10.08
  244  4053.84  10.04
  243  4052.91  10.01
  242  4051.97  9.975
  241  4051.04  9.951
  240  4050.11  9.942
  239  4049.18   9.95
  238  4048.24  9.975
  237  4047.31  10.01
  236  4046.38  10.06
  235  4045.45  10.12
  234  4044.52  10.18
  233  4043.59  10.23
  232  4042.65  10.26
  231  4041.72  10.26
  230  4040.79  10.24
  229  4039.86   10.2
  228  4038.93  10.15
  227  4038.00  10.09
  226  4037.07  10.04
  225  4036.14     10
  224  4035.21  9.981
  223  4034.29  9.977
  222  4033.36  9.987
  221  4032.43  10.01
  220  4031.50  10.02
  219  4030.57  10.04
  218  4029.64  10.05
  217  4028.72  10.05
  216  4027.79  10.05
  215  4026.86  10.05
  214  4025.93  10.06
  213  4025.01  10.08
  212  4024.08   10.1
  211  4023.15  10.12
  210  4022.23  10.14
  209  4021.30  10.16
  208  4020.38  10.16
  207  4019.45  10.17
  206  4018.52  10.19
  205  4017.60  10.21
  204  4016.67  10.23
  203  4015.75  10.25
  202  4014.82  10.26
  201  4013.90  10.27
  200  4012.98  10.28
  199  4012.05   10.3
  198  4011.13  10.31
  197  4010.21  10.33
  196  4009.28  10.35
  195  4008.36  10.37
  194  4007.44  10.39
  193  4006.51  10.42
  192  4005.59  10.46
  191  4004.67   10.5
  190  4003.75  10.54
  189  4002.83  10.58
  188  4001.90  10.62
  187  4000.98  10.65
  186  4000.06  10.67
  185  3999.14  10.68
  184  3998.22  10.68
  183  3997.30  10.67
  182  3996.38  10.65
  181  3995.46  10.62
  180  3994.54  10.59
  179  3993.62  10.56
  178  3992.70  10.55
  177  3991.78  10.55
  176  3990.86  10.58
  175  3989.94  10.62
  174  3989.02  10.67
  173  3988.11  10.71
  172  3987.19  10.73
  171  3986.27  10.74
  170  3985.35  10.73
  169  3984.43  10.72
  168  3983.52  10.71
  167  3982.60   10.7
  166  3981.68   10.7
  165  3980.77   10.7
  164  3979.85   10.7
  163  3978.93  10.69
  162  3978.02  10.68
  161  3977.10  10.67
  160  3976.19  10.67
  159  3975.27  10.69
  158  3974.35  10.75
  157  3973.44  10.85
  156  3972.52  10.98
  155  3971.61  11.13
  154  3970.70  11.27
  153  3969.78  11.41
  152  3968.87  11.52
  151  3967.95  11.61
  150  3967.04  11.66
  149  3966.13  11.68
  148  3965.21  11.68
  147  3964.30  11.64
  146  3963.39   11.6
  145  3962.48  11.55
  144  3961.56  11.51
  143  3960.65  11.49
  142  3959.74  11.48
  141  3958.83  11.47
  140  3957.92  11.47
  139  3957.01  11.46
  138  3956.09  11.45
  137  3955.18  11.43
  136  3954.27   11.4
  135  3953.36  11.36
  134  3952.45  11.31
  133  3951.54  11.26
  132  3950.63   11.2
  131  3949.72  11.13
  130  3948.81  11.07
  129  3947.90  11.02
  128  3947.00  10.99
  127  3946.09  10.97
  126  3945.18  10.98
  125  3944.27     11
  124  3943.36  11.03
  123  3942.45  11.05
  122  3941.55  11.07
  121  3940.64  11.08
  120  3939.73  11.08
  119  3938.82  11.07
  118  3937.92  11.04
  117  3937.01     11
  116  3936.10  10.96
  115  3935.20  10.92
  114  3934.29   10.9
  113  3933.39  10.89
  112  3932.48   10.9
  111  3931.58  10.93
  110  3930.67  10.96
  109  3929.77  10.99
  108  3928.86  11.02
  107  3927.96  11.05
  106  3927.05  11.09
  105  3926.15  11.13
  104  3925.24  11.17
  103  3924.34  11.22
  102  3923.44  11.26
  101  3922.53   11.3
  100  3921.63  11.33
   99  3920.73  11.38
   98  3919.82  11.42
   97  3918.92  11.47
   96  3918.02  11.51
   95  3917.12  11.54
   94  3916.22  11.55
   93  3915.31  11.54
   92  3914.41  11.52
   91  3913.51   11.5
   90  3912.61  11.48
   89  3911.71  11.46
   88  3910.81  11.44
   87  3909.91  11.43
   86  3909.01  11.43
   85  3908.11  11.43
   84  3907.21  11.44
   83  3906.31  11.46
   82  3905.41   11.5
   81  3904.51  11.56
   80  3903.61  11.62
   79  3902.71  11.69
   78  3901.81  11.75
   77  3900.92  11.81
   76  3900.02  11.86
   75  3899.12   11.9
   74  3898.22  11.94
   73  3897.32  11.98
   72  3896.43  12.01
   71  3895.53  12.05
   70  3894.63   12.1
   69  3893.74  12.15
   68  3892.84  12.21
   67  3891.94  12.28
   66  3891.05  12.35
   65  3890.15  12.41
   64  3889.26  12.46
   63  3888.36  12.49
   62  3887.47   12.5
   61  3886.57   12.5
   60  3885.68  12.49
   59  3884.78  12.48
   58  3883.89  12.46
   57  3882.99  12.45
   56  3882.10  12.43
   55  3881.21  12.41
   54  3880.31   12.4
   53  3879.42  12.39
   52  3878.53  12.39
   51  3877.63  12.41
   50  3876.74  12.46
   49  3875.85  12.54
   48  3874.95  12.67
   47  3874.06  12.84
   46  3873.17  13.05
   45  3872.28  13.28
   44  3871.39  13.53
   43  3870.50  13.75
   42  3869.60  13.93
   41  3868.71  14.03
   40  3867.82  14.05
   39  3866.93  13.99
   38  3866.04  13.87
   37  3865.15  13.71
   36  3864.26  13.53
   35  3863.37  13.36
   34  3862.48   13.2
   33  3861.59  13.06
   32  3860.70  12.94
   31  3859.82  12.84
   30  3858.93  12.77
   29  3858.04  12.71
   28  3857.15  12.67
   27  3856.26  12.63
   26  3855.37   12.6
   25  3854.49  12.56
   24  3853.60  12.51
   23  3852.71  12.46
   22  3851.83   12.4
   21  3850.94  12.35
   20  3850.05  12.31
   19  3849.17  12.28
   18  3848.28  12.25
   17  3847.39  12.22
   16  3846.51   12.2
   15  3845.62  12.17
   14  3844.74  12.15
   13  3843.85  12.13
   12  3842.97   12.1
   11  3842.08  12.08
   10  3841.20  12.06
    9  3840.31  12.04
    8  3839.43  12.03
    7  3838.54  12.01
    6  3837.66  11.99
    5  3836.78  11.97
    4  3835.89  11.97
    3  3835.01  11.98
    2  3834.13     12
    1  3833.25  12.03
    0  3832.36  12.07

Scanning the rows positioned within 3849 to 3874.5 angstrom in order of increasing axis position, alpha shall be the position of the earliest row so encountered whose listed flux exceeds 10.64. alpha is 3849.17 angstrom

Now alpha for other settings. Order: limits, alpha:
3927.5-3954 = 3927.96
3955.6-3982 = 3956.09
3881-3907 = 3881.21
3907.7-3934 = 3908.11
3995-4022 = 3996.38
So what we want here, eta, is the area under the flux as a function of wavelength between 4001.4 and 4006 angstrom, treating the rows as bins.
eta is 48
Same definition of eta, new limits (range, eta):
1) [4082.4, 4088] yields 60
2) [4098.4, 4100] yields 17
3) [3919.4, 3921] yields 18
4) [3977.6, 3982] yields 47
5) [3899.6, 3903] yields 40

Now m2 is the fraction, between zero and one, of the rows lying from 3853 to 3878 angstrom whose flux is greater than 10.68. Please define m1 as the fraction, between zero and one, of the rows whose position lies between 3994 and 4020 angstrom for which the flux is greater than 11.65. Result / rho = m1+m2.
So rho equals 1.0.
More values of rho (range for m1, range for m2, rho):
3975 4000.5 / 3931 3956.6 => 1.0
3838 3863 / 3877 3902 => 2.0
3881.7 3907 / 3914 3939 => 1.9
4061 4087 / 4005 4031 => 0.0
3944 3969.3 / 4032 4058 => 0.1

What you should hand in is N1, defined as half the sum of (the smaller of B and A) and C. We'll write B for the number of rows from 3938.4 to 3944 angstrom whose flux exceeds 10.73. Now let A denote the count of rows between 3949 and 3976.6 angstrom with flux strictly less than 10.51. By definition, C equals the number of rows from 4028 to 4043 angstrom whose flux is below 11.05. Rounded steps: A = 0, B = 6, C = 16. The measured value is 8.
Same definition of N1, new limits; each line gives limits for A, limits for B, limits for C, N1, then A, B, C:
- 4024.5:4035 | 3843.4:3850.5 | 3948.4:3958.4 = 4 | 11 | 8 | 0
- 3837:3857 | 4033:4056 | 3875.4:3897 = 0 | 0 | 0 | 0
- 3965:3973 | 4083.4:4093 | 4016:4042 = 14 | 0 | 8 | 28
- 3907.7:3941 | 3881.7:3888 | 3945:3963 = 2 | 0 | 7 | 4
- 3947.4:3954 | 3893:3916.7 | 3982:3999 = 9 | 0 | 26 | 18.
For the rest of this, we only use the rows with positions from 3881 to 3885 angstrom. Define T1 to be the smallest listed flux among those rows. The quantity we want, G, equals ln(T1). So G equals 2.52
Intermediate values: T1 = 12.41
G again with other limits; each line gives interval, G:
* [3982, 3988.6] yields 2.37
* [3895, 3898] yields 2.48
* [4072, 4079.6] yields 2.33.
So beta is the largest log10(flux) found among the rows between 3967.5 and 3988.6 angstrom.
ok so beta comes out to 1.06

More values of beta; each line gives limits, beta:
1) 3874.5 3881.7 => 1.10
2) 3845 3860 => 1.11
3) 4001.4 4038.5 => 1.03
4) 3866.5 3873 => 1.15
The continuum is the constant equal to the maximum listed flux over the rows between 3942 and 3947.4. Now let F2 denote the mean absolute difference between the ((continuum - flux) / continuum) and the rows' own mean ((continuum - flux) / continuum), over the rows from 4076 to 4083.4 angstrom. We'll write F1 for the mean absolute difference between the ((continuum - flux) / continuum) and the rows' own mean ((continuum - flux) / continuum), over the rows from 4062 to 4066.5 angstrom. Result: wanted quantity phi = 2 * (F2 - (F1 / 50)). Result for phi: 0.011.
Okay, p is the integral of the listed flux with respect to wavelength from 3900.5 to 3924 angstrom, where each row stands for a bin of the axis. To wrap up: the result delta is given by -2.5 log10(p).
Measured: -6.08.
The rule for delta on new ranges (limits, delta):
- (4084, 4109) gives -6.07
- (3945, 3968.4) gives -6.06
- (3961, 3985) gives -6.06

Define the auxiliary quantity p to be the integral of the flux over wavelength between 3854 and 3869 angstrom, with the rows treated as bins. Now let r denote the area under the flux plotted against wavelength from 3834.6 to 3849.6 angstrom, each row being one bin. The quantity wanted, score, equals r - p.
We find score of -17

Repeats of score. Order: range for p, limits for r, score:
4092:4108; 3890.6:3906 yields 12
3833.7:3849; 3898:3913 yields -11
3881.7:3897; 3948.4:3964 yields -11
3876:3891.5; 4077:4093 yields -23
